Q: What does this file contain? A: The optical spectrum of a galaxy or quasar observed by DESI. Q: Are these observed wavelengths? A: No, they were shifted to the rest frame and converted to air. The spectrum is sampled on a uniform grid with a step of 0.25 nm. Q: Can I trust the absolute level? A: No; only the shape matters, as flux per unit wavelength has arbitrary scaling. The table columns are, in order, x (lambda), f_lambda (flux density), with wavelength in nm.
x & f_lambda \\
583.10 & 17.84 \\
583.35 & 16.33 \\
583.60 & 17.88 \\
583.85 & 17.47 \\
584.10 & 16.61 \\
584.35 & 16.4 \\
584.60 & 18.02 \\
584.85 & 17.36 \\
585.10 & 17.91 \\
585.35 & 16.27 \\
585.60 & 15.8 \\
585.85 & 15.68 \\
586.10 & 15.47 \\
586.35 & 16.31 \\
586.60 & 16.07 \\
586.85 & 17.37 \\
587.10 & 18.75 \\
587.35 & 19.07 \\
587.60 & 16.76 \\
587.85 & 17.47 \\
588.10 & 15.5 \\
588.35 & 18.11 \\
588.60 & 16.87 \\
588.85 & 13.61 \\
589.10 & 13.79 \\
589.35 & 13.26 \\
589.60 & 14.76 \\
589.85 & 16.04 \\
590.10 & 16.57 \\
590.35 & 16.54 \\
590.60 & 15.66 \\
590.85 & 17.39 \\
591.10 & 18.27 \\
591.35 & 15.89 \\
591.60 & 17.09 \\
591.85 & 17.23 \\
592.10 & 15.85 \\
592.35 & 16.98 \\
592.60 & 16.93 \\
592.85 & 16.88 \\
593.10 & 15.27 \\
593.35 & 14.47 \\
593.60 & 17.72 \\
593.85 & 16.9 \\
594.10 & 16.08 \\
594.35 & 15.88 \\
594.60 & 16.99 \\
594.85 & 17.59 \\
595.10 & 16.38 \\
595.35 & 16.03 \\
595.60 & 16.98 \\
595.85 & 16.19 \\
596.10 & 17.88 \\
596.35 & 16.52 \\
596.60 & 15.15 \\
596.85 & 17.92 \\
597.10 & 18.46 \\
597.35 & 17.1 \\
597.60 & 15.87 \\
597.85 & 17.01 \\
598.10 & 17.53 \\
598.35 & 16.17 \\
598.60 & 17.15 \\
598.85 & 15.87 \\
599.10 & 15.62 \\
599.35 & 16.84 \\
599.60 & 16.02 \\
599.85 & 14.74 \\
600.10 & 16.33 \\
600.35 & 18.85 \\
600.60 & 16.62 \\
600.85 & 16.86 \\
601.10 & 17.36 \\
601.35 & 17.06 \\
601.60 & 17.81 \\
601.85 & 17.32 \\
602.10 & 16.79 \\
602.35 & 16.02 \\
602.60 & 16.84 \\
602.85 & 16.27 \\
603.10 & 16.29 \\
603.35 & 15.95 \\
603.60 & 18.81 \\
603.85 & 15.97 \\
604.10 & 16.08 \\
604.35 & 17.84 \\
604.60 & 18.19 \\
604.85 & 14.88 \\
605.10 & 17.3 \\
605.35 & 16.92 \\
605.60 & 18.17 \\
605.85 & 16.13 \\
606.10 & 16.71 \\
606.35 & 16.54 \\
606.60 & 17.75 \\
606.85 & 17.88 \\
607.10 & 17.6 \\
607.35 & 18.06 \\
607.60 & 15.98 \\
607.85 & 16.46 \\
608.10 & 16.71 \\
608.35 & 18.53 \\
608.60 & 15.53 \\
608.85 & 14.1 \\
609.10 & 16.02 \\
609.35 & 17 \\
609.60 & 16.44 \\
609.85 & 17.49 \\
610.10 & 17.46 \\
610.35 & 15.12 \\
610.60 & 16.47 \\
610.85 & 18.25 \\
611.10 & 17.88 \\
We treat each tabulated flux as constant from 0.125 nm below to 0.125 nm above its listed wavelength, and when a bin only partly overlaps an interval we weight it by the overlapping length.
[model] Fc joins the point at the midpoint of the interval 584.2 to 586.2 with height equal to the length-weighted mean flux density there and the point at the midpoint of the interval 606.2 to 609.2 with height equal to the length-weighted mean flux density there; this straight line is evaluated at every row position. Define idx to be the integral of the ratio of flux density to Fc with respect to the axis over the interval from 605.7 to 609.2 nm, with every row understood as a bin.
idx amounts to 3.49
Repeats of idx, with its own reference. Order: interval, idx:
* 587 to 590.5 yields 3.41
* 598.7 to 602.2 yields 3.50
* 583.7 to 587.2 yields 3.54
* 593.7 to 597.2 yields 3.52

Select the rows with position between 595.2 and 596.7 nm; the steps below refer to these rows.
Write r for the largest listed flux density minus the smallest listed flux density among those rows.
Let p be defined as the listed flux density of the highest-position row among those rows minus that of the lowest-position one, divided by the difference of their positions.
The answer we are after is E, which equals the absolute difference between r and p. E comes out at 3.4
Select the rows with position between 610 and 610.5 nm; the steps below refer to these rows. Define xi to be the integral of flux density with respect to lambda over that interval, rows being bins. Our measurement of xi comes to 8.12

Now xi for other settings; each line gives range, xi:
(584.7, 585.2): 8.82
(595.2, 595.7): 8.24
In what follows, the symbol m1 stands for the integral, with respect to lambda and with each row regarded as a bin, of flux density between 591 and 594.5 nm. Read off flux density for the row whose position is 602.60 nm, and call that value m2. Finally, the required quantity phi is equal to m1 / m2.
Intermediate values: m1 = 57.8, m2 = 16.84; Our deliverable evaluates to 3.43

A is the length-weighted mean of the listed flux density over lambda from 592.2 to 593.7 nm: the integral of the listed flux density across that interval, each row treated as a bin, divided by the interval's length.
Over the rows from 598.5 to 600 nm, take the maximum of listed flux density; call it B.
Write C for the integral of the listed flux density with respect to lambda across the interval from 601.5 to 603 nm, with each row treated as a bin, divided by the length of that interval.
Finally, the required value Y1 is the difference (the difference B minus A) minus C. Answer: -16.0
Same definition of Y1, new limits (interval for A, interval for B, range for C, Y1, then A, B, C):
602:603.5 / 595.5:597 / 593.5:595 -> -15.3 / 16.39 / 17.92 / 16.8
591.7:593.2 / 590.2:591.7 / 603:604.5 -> -15.1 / 16.55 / 18.27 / 16.9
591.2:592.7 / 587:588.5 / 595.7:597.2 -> -14.6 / 16.68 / 19.07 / 17.0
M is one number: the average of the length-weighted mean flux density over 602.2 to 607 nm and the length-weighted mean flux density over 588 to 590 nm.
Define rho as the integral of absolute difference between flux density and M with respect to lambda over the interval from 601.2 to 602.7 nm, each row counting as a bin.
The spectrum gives 1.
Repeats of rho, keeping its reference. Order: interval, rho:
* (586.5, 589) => 4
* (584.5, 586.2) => 2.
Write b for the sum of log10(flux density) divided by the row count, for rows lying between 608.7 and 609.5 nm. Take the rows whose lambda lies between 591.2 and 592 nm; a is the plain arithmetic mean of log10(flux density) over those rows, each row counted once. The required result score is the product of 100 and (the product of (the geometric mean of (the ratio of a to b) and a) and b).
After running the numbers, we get 133.7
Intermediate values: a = 1.22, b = 1.19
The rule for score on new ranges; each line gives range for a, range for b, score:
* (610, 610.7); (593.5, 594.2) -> 134.4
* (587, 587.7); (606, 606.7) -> 139.7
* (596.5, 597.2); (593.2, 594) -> 135.8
